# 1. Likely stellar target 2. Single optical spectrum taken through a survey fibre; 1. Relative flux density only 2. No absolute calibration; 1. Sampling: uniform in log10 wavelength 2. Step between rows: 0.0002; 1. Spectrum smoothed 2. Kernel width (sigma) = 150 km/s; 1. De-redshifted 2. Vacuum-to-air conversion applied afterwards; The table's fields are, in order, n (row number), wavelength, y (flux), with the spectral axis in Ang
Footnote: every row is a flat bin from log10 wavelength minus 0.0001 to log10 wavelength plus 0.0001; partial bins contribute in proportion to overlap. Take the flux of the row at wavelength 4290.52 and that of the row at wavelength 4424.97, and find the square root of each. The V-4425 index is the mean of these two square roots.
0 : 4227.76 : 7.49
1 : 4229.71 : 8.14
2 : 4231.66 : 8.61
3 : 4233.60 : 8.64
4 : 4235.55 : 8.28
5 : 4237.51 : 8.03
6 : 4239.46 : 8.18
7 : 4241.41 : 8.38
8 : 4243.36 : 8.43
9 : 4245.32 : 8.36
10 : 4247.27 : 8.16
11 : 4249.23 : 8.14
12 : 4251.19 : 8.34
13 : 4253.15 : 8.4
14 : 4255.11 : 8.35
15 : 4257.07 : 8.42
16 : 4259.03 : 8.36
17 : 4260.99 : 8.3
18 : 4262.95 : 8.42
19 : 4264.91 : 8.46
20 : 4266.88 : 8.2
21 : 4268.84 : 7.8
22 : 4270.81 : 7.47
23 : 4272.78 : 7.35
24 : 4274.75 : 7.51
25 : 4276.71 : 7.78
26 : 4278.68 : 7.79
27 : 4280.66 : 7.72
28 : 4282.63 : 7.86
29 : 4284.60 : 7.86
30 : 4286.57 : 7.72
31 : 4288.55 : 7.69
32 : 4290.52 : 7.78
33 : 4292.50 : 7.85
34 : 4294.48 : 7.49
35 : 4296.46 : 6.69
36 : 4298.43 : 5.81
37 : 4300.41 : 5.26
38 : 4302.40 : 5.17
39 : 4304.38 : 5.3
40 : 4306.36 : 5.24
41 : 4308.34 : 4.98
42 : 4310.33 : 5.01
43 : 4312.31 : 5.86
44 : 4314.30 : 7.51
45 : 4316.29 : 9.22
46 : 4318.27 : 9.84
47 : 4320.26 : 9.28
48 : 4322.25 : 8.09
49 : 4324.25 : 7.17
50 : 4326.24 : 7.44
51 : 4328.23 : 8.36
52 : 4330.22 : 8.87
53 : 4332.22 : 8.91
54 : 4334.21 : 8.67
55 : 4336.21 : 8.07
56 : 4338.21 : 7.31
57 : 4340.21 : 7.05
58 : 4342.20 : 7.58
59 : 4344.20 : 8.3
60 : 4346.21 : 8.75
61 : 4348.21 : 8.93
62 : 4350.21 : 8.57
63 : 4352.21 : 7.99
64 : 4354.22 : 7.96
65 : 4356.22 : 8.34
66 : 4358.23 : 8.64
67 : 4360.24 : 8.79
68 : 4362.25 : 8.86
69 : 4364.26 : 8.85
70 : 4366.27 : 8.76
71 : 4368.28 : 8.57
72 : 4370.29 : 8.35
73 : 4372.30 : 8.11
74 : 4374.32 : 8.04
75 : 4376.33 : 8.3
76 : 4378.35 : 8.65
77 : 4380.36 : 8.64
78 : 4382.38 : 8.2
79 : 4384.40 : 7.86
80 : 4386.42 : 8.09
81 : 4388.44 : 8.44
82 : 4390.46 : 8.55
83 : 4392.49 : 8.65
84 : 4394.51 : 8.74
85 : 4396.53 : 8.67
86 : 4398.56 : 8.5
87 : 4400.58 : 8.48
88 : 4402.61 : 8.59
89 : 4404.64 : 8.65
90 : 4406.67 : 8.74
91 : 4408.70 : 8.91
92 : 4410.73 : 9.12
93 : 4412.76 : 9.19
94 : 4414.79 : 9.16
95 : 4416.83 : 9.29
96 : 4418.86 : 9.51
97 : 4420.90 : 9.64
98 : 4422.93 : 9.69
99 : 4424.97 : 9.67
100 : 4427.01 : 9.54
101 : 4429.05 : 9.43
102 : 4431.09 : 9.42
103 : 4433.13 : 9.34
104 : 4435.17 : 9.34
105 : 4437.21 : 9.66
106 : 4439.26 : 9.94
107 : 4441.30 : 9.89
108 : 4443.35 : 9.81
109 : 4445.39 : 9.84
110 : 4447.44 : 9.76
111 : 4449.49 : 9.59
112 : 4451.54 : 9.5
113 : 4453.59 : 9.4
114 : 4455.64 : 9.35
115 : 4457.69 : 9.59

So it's 2.95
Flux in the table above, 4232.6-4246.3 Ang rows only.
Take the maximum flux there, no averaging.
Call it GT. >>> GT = 8.64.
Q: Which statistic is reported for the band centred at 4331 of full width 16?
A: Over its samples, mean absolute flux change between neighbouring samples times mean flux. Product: 3.9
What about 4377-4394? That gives 1.9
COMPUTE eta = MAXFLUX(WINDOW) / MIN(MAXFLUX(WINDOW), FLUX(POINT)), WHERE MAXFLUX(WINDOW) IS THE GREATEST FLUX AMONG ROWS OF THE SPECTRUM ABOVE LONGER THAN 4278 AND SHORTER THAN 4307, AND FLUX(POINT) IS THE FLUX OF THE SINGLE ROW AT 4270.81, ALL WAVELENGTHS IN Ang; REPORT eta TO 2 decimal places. 1.05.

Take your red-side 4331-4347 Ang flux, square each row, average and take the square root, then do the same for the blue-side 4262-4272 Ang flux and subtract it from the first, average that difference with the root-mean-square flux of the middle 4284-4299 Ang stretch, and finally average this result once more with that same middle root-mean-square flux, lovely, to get 5.6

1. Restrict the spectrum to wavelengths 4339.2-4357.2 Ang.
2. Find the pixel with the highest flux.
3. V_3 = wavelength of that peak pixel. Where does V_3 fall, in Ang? 4348.21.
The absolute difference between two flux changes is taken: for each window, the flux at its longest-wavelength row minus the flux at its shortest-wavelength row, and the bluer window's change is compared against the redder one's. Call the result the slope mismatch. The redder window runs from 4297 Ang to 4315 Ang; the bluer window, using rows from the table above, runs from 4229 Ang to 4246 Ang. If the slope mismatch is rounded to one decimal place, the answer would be 1.5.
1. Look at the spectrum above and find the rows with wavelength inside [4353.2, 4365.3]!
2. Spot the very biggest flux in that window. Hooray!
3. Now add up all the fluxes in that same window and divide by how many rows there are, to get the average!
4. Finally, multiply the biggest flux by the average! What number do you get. 76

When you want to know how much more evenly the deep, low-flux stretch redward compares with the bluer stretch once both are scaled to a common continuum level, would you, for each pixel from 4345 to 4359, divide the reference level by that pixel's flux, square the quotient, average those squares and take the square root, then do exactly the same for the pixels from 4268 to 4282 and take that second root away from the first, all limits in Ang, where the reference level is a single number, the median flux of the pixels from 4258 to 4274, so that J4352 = -0.10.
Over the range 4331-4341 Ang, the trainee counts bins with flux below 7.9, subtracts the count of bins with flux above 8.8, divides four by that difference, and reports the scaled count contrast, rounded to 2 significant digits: 4.0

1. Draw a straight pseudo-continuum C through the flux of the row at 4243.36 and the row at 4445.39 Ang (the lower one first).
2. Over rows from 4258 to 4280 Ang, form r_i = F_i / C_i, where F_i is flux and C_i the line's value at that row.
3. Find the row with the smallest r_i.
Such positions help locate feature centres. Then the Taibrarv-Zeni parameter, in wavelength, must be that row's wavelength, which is 4272.78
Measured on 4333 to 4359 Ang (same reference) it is 4340.21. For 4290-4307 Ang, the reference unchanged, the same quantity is 4302.40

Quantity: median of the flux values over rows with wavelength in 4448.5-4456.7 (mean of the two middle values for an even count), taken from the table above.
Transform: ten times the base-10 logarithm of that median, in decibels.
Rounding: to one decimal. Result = 9.8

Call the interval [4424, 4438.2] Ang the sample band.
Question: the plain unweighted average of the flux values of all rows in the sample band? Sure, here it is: 9.49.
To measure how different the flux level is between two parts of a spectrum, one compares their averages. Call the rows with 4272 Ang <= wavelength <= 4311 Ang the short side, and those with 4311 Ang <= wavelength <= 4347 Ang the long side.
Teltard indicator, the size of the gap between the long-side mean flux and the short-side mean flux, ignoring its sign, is 1.3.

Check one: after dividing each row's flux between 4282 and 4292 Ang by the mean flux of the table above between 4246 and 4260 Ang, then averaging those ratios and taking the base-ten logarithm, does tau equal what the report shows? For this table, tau -0.03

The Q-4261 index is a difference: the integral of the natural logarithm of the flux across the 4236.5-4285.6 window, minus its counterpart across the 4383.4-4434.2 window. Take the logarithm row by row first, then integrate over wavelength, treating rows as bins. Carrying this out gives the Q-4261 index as -9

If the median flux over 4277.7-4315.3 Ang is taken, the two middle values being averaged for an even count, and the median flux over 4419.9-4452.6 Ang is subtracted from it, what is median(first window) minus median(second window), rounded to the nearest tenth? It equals -2.2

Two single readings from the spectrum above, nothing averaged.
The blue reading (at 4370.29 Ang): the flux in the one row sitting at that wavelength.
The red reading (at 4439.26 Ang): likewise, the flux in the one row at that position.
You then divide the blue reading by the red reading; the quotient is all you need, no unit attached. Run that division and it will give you 0.84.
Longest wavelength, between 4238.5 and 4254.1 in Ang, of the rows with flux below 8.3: 4249.23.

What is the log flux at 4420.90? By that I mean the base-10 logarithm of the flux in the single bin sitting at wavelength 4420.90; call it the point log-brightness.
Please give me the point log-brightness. 0.98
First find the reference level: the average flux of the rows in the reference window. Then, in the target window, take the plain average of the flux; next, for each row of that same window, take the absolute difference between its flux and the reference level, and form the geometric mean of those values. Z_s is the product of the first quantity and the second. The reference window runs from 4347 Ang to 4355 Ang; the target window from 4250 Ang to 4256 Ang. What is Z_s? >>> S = 0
